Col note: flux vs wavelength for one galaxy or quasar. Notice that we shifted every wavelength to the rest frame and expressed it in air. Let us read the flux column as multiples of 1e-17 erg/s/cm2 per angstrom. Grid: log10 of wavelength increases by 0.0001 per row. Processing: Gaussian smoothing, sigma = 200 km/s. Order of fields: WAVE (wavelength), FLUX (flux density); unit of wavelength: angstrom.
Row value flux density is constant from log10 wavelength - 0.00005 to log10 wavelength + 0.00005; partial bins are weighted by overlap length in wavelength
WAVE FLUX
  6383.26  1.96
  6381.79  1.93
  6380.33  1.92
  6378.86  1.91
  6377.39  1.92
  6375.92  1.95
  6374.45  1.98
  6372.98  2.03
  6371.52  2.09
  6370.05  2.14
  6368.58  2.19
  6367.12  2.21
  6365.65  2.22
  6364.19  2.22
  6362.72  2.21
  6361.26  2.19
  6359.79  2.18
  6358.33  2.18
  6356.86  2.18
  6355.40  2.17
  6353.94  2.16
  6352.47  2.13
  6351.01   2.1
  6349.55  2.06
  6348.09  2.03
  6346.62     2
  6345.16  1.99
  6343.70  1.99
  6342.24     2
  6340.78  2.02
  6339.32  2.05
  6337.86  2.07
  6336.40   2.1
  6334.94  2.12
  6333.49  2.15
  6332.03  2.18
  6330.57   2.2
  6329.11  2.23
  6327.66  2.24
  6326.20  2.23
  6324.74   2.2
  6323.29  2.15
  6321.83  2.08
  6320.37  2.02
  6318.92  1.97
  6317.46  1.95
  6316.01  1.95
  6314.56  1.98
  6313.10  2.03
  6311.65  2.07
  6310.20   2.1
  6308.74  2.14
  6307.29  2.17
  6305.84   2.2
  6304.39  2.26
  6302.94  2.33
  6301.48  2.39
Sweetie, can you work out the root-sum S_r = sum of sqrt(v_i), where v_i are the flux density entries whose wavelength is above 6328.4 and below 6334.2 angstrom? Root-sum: 5.9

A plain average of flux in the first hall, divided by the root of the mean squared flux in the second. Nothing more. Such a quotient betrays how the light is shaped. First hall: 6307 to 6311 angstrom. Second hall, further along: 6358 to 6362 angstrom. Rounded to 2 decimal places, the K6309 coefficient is 0.98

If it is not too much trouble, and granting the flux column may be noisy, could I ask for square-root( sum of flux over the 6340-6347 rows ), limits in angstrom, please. 3.16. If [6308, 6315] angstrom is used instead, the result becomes 3.21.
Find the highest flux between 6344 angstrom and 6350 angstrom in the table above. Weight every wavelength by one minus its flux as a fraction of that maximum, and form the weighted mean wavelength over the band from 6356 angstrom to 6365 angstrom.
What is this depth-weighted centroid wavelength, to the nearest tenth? 6360.8 angstrom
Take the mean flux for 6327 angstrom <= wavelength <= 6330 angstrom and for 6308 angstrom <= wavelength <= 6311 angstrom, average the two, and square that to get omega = 4.74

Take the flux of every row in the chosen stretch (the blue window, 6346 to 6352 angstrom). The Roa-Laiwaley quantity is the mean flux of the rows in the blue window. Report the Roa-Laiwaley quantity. 2.05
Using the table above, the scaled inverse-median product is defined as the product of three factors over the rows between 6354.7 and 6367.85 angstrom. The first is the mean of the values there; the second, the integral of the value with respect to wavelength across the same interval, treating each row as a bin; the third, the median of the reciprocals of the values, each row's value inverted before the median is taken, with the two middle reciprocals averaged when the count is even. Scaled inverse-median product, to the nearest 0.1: 29.0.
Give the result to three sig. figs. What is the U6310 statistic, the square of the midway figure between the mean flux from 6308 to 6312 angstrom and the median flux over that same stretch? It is 4.42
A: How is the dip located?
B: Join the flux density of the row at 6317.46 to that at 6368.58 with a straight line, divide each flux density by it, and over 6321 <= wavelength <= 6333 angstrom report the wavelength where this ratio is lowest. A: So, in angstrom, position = 6321.83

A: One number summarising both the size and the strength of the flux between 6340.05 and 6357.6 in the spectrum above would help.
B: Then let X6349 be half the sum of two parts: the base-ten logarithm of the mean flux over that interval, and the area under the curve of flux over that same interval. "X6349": 18.3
